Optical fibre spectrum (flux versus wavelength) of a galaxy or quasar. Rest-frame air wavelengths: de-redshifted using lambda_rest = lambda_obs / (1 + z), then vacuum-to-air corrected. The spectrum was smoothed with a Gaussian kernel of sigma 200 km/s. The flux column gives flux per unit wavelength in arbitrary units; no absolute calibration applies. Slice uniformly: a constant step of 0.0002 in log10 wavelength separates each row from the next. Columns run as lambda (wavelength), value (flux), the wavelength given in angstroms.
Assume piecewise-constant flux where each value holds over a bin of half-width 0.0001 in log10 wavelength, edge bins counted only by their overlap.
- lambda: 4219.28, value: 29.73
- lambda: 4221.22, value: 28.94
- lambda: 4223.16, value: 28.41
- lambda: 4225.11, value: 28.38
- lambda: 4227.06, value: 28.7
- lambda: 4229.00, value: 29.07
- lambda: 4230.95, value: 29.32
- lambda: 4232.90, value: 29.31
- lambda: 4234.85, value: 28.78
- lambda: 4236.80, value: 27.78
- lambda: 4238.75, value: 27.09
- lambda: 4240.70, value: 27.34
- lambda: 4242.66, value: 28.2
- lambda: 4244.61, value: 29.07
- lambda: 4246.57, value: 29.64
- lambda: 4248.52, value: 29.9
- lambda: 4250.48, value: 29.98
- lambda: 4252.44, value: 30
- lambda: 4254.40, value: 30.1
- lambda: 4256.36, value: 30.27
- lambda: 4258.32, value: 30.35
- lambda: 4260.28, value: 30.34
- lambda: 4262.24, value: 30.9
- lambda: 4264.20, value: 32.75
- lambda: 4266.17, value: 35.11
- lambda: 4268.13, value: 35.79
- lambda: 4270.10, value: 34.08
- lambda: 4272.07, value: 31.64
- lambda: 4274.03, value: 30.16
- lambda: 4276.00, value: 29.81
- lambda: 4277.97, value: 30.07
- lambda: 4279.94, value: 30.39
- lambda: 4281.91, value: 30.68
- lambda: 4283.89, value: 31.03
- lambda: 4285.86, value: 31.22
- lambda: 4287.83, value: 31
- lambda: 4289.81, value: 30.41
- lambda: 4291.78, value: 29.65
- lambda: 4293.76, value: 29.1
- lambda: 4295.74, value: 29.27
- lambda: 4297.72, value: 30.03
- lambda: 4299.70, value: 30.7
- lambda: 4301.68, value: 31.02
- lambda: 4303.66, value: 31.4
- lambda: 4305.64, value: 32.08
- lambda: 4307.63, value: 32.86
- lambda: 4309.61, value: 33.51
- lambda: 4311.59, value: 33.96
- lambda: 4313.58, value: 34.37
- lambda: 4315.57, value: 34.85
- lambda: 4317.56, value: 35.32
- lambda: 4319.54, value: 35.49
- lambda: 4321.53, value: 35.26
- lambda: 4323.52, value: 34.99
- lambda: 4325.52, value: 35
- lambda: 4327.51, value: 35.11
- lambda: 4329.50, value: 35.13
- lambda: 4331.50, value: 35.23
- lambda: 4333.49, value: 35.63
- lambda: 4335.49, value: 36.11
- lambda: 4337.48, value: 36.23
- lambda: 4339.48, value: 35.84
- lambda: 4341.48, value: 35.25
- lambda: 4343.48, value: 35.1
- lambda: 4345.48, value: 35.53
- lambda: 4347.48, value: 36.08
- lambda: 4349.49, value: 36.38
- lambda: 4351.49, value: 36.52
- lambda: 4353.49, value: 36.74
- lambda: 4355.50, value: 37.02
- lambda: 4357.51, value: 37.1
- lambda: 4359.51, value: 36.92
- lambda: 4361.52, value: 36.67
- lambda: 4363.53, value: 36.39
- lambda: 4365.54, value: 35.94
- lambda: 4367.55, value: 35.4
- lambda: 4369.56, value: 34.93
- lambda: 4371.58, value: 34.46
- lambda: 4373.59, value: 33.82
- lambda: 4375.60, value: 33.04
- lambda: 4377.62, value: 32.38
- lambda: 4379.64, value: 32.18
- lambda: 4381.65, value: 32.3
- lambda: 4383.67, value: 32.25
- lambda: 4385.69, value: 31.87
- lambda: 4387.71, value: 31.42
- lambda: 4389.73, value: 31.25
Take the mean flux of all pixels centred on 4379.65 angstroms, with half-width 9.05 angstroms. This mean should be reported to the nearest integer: 33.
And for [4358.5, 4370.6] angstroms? 36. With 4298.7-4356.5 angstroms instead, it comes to 35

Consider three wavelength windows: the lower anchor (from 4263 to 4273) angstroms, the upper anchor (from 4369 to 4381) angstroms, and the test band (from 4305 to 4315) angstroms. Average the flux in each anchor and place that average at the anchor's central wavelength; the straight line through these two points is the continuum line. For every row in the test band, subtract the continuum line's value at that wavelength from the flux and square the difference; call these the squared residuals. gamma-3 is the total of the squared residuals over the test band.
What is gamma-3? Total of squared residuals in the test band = 4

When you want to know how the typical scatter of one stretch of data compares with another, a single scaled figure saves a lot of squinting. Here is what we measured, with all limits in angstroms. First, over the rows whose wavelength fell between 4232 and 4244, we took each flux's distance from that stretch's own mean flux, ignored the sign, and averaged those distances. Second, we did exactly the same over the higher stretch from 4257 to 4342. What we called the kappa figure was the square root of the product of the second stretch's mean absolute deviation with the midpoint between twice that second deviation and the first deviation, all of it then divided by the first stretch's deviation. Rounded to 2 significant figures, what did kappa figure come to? 3.5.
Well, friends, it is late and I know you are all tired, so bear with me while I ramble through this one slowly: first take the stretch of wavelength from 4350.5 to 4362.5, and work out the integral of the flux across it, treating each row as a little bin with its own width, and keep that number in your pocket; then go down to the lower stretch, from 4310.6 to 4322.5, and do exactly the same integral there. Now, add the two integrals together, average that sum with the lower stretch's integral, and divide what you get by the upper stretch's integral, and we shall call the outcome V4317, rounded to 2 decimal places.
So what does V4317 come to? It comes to 1.44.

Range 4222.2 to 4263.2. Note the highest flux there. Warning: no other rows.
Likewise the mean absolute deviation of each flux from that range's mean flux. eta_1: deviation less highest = -30.0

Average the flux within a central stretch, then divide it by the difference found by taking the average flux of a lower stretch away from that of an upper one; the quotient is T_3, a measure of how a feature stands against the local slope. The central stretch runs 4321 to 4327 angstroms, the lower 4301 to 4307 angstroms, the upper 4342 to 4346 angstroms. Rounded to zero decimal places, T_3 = 9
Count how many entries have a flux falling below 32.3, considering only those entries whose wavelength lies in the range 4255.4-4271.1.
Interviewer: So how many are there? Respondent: 4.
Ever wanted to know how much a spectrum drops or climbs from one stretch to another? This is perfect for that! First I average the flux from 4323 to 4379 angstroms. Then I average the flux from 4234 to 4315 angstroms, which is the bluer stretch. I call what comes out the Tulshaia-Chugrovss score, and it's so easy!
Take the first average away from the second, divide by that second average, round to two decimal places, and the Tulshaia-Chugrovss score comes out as -0.15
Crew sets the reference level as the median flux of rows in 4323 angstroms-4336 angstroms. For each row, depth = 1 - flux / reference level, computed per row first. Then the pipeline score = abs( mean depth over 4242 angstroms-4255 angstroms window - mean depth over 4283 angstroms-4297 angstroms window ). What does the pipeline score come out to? 0.02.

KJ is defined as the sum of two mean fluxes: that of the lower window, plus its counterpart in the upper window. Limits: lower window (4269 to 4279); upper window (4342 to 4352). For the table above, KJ 67.1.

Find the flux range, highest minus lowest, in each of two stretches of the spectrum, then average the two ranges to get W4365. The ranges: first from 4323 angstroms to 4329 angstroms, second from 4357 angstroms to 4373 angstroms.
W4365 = 1.38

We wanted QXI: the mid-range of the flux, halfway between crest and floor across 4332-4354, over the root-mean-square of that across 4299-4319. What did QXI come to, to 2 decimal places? 1.09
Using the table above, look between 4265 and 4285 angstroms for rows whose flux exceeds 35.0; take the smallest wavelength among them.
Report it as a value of 4266.17 angstroms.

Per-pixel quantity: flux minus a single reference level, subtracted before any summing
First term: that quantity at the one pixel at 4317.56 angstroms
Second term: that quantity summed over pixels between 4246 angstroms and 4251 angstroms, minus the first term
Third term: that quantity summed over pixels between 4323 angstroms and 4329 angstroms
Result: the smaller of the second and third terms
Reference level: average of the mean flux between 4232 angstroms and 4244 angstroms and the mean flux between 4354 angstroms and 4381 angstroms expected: -9.0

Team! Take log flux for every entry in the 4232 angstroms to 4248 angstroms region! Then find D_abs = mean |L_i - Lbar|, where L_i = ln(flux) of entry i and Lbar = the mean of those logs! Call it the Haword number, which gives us 0.028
